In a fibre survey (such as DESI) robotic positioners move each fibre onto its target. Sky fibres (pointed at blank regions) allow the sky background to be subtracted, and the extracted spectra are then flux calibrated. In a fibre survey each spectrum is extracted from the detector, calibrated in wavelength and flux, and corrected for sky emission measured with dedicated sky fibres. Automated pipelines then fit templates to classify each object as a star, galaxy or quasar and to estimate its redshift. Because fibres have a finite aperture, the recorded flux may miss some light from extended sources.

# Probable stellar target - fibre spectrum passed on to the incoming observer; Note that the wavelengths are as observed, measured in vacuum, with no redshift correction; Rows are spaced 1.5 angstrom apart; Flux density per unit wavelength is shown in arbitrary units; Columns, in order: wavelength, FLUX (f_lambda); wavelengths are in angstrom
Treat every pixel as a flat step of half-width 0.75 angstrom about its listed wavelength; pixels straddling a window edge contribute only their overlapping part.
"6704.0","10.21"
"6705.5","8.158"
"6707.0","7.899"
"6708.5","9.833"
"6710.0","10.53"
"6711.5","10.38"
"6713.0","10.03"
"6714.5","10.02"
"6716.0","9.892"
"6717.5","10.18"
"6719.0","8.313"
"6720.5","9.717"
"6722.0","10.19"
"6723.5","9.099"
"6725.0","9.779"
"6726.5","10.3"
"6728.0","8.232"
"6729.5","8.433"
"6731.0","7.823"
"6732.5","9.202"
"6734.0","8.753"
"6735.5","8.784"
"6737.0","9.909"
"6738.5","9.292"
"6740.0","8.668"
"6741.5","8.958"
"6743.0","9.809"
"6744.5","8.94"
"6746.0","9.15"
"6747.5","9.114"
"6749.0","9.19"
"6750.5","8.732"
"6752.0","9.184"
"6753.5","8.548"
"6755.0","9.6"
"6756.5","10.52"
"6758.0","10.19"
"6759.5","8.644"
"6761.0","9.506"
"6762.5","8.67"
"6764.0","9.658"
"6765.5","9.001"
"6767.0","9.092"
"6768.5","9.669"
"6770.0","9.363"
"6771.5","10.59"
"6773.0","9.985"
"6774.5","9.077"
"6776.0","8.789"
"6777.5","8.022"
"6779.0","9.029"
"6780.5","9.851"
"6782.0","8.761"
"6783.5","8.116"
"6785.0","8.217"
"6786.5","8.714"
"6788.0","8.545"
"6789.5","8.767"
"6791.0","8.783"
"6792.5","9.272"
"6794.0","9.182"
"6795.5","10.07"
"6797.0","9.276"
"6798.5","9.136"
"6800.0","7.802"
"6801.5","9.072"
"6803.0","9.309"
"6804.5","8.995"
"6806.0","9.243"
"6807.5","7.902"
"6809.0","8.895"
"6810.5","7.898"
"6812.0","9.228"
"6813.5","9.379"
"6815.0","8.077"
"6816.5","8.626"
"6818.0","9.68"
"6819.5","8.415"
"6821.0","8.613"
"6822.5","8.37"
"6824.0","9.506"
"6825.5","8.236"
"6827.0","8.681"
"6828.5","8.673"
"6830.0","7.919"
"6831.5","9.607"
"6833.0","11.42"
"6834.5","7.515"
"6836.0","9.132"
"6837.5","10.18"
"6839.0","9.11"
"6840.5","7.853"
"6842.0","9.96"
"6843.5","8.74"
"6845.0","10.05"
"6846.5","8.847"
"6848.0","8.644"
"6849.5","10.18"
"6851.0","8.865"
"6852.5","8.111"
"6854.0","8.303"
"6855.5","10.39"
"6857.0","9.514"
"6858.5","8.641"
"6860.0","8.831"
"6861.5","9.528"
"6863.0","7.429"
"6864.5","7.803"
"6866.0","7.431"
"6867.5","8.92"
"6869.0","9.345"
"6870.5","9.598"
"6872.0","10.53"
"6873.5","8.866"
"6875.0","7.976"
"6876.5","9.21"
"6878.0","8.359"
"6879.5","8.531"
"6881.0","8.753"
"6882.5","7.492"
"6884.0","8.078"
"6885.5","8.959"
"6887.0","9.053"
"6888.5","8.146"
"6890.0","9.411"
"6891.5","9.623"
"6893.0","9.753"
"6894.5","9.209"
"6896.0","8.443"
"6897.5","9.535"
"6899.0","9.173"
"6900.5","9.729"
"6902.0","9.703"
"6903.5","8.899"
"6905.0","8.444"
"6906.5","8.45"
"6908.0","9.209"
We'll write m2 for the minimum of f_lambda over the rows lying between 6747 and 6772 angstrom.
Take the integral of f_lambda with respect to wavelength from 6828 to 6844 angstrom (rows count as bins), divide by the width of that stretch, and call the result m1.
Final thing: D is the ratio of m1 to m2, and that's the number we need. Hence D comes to 1.07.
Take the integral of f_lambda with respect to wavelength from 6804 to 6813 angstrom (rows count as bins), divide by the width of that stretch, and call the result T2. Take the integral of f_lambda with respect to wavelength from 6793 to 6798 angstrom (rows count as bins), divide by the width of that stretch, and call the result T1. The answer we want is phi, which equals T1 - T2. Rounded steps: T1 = 9.48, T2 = 8.7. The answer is 0.8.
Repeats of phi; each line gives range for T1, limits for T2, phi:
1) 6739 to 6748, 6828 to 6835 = 0.0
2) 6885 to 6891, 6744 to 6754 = -0.1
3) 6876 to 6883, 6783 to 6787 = 0.1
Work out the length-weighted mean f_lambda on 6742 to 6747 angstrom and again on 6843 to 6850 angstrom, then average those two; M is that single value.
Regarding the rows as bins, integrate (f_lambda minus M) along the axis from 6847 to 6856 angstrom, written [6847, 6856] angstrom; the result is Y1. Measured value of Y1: -2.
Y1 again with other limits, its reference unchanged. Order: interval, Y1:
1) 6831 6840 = 2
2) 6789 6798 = 0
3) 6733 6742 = -2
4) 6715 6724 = 3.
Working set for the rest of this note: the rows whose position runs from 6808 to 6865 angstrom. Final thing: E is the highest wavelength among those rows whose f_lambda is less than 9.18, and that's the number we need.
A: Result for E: 6864.5 angstrom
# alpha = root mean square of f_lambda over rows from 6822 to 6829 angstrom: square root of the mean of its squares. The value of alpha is 8.7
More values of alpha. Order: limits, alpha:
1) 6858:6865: 8.5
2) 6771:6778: 9.3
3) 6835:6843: 9.3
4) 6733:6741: 9.1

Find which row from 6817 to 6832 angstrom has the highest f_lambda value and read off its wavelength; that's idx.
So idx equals 6818.0 angstrom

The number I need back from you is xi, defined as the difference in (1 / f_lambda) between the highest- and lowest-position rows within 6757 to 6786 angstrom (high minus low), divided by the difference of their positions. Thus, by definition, 0.0009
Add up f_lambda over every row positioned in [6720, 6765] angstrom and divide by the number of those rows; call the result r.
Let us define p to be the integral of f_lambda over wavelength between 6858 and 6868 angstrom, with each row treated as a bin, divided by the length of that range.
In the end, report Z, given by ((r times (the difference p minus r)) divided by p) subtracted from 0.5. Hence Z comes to 1.46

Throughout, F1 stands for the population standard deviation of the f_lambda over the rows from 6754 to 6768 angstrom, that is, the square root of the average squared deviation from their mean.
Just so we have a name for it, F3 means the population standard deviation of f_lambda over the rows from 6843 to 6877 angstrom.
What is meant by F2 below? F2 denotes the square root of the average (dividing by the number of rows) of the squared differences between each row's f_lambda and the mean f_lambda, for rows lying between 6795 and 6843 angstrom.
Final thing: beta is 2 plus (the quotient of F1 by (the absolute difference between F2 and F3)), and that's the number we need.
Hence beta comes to 23.7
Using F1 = 0.610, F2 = 0.83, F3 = 0.9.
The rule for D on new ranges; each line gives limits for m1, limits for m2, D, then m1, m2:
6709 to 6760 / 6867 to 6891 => 1.25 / 9.36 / 7.492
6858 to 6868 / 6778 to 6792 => 1.03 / 8.35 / 8.116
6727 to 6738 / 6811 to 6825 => 1.09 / 8.78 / 8.077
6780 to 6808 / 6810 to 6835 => 1.18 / 8.90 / 7.515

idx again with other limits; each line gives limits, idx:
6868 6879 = 6872.0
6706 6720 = 6710.0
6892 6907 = 6893.0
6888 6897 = 6893.0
